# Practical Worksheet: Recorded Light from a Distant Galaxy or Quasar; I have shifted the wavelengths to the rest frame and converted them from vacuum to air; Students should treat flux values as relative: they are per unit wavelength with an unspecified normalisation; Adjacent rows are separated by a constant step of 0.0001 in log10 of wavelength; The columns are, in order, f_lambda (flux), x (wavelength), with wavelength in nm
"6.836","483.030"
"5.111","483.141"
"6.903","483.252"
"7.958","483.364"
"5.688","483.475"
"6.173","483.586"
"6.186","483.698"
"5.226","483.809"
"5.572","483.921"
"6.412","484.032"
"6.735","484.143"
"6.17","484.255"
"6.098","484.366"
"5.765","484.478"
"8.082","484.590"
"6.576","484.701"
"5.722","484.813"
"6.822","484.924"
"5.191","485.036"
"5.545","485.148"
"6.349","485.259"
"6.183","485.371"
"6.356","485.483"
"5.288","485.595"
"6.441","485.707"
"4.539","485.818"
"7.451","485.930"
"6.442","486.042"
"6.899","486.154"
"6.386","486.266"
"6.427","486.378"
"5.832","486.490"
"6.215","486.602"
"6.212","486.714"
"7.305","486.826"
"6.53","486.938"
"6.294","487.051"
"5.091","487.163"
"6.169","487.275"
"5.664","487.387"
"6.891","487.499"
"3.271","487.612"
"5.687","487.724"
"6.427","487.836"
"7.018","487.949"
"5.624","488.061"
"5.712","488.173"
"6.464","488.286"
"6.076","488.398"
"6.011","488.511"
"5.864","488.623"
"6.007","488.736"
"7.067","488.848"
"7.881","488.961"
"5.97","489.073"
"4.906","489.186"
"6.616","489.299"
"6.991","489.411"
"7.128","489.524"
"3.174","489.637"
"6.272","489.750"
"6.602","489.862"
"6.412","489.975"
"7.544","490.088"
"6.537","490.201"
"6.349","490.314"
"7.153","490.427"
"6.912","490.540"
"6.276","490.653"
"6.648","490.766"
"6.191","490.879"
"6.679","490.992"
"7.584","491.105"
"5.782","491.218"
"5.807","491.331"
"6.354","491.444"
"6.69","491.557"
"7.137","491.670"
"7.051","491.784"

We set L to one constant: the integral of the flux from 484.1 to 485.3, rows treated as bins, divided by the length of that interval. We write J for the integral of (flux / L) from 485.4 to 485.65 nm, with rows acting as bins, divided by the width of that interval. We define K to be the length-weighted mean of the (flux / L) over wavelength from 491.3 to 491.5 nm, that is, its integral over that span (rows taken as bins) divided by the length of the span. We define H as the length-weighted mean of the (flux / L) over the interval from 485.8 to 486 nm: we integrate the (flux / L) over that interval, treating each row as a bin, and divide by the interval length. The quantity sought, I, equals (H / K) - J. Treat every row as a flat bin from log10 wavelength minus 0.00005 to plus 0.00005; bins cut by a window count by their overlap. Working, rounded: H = 1.00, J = 0.93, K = 0.98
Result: 0.096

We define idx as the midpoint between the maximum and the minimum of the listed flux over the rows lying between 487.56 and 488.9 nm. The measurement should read 5.2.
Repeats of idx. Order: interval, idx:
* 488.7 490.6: 5.5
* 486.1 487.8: 5.3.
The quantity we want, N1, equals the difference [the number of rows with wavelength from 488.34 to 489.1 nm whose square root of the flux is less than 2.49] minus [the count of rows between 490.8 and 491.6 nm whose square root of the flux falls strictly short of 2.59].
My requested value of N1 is -1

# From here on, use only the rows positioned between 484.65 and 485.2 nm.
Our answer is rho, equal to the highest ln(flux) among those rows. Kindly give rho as 1.92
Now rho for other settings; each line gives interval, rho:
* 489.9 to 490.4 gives 2.02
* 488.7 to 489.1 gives 2.06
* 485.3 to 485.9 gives 1.86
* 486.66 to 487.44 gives 1.99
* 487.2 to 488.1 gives 1.95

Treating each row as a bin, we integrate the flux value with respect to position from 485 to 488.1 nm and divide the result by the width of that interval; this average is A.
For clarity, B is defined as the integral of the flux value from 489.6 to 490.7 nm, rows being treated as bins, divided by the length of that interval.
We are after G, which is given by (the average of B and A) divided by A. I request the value 1.03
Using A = 6.07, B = 6.38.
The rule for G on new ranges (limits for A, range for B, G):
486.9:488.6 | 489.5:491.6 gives 1.04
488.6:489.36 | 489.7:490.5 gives 1.03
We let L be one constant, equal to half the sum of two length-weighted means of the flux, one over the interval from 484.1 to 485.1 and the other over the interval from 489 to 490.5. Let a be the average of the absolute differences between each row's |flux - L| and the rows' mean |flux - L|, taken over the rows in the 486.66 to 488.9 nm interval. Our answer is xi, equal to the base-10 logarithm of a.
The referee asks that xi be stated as -0.41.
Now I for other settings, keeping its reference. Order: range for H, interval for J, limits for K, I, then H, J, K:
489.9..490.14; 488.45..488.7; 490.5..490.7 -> 0.107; 1.10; 0.95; 1.05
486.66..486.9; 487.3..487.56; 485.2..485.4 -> 0.085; 1.08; 0.99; 1.00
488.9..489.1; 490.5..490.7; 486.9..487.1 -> 0.060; 1.13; 1.05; 1.02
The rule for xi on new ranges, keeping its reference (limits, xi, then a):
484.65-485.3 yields -0.54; 0.29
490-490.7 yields -0.41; 0.39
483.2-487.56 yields -0.40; 0.40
